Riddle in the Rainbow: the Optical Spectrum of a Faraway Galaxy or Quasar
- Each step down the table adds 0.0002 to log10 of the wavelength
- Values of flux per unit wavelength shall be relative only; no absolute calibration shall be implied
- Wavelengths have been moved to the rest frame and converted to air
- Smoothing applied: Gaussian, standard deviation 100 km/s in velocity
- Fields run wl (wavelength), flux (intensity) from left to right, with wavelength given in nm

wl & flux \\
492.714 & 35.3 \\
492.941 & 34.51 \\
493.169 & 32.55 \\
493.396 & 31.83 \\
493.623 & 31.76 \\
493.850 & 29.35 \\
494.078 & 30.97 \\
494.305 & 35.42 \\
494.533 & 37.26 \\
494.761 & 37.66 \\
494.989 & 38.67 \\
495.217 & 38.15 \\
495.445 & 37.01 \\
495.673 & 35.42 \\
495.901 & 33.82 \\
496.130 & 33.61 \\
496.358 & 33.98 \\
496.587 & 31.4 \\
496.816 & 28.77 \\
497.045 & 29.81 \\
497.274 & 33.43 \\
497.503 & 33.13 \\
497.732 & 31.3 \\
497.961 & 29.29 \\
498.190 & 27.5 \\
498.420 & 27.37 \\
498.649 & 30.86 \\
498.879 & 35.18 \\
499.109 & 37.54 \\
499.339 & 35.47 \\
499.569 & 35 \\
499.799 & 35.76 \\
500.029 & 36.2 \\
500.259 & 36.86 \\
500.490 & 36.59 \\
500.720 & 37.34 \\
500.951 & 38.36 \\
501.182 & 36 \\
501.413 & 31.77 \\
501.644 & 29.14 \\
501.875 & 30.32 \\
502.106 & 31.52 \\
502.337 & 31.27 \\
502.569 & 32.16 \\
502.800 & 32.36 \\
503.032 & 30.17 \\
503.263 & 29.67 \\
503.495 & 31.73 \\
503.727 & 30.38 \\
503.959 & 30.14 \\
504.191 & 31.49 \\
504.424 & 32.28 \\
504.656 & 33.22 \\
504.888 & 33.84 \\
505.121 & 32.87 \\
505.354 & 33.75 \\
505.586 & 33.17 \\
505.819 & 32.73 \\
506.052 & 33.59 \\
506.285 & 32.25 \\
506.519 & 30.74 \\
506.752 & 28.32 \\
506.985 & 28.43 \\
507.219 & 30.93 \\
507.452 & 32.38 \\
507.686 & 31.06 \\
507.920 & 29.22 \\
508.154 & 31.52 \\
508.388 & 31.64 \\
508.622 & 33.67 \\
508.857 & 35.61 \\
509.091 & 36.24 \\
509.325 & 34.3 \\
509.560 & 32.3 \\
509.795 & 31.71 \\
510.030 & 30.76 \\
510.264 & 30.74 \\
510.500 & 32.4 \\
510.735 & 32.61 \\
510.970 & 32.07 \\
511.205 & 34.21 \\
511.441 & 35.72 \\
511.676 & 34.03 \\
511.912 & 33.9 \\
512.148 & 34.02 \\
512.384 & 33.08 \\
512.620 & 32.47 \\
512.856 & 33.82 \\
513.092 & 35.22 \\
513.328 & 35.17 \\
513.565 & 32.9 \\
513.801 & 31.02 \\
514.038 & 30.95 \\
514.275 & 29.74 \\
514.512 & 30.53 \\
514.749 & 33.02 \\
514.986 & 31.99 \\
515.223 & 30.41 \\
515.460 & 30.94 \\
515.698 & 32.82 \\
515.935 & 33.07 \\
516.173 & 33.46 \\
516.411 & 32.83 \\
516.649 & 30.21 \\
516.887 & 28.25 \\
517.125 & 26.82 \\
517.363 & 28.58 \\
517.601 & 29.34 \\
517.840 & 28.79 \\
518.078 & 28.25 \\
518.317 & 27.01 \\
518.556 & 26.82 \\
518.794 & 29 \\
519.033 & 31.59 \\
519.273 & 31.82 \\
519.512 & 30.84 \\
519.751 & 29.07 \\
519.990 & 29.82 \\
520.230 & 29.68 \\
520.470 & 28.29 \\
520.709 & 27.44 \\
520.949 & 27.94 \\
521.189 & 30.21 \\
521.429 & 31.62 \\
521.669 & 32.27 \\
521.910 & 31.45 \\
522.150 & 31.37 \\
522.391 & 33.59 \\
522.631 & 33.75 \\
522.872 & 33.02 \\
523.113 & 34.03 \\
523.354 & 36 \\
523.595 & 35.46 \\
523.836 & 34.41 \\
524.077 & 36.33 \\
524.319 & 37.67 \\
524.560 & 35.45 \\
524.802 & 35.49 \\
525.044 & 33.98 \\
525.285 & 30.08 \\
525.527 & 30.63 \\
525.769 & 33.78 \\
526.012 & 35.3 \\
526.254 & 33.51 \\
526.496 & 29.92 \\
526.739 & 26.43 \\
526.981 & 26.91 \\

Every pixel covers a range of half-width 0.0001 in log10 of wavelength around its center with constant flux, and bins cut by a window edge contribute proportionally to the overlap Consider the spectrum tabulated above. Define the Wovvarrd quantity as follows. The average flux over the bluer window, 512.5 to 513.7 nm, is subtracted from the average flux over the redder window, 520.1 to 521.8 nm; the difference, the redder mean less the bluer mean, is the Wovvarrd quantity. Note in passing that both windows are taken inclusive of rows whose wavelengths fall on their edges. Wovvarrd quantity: -4.3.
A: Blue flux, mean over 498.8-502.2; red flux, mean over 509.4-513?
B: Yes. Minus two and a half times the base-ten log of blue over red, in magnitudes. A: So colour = -0.06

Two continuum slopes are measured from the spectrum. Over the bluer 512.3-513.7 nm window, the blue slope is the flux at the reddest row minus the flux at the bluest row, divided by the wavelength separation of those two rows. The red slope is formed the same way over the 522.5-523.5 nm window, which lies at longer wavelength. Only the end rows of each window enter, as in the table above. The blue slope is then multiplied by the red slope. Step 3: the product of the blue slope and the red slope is 0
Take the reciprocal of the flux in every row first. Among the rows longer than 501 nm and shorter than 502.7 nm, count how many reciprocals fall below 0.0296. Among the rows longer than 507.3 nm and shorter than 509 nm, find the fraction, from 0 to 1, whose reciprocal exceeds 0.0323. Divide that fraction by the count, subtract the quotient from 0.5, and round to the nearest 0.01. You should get 0.36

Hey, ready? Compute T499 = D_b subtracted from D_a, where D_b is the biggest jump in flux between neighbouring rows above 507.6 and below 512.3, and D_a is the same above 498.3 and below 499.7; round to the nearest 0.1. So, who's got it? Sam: 2.0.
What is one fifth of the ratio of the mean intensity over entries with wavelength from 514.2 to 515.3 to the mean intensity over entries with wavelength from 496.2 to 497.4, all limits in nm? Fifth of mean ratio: 0.198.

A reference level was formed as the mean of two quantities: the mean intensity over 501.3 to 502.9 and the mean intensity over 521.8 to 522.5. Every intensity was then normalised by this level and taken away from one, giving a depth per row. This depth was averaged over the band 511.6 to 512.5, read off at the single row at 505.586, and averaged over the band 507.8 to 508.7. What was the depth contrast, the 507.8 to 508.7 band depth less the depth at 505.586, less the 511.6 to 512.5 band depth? 0.12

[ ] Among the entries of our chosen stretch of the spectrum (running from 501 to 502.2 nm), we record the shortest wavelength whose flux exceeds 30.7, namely 501.182 nm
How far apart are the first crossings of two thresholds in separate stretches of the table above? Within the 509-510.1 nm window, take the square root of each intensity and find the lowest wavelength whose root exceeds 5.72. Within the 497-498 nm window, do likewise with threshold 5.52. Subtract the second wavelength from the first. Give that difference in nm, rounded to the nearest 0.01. 11.82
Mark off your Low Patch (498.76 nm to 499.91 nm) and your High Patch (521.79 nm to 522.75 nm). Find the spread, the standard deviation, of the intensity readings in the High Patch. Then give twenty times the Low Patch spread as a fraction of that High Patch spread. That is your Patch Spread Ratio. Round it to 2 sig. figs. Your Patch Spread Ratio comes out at 16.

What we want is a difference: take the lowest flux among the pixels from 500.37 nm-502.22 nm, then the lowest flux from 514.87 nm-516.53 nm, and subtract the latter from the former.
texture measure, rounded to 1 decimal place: -1.3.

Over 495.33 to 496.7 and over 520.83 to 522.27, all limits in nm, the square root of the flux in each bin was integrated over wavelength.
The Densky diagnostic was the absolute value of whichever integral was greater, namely 8.01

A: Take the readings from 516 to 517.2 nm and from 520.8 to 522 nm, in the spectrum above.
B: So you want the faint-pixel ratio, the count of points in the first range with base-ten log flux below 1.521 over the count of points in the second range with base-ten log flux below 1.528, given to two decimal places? 0.80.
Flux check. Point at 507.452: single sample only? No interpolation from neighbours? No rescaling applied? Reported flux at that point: 32.38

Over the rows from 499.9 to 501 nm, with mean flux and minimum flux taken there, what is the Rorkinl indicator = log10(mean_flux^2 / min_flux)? 1.58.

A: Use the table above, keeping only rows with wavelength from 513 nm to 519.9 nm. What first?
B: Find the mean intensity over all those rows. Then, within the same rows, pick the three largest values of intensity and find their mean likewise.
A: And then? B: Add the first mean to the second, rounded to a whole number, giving 65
